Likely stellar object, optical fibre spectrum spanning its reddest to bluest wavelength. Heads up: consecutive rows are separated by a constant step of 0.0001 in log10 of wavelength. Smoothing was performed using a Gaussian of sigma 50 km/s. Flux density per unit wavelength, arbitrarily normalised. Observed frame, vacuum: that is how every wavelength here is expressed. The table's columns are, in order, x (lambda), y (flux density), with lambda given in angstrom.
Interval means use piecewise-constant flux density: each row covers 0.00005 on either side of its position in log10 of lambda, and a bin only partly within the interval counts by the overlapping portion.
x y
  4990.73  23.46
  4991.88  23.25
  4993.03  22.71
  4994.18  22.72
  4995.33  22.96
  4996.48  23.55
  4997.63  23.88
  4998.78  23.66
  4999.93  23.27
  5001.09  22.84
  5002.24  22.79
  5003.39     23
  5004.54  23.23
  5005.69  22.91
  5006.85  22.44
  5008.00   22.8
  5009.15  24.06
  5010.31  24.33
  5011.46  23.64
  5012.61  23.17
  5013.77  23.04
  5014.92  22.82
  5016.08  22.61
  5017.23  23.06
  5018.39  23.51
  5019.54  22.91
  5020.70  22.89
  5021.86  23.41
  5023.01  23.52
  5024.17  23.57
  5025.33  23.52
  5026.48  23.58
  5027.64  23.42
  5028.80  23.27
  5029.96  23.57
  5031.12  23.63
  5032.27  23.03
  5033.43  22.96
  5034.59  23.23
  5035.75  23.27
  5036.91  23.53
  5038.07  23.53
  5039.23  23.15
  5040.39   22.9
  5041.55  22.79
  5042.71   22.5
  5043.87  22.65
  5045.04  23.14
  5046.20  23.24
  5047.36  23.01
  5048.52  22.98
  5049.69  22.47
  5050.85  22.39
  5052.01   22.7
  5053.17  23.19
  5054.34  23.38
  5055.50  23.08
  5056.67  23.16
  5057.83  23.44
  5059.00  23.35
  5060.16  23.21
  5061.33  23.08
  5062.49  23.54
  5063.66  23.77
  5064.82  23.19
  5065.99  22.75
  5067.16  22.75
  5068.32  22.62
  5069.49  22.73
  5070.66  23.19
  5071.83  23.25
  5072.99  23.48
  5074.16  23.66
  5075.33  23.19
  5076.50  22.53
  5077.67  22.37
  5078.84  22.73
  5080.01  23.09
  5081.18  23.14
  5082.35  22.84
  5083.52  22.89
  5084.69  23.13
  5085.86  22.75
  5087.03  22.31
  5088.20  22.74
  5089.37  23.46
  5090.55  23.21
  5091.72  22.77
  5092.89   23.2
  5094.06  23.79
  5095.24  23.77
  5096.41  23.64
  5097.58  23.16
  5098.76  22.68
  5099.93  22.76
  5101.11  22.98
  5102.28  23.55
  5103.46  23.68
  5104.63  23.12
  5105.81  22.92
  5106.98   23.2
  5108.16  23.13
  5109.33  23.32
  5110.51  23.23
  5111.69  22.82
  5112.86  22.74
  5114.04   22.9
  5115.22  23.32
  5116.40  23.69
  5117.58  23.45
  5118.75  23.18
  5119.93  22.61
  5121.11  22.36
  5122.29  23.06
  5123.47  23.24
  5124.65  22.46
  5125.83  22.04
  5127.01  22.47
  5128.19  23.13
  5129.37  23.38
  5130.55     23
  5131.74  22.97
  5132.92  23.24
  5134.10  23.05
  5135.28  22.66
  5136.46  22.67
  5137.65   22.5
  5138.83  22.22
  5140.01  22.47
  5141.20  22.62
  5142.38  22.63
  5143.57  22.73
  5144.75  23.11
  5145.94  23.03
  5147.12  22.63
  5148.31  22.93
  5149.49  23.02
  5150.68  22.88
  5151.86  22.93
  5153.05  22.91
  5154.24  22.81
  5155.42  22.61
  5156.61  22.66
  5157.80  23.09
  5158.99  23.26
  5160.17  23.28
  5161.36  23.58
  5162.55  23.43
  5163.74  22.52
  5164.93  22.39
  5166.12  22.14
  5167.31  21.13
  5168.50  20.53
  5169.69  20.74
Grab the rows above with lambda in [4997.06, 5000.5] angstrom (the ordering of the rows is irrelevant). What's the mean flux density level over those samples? 23.6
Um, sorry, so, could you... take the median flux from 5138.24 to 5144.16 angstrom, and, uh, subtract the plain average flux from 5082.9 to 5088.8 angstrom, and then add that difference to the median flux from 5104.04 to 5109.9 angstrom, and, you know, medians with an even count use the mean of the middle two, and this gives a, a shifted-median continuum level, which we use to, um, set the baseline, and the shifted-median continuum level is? 23.0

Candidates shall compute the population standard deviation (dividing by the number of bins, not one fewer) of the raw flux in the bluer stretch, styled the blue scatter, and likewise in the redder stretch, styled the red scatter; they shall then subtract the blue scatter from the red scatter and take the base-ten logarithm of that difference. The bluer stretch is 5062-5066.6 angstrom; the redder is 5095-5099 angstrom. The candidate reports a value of -1.3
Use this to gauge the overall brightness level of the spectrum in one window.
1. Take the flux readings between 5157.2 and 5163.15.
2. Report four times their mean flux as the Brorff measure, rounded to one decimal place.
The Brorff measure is 93.3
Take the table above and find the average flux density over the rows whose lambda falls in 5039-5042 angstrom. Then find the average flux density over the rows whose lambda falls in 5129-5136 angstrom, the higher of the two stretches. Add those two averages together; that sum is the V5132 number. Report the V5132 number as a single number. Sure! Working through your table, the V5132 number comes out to 46.0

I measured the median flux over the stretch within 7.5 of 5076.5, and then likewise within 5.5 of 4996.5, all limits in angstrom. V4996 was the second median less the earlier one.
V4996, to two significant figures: 0.16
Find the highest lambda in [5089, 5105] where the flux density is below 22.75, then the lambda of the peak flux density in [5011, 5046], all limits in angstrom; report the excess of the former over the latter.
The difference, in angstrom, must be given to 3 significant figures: 87.3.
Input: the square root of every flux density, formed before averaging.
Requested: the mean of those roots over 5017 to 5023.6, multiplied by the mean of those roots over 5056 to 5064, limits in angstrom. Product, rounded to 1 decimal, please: 23.3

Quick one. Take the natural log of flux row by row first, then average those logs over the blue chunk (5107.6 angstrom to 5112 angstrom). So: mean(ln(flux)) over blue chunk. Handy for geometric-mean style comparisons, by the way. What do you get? 3.14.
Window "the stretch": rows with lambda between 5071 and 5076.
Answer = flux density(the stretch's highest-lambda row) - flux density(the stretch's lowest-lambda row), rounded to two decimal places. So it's -0.06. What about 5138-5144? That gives 0.51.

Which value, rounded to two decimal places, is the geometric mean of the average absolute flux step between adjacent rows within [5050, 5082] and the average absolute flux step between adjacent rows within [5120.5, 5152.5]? 0.27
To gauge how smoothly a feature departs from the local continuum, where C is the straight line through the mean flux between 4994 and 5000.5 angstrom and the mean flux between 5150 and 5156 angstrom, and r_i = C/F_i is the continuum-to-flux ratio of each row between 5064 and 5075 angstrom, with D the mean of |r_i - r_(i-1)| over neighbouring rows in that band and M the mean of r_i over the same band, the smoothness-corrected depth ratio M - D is 0.99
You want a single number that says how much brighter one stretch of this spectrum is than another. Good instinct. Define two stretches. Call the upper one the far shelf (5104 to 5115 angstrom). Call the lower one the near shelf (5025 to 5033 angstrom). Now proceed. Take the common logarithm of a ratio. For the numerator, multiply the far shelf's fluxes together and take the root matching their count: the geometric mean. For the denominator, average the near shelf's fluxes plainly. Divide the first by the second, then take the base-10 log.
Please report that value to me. -0.007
